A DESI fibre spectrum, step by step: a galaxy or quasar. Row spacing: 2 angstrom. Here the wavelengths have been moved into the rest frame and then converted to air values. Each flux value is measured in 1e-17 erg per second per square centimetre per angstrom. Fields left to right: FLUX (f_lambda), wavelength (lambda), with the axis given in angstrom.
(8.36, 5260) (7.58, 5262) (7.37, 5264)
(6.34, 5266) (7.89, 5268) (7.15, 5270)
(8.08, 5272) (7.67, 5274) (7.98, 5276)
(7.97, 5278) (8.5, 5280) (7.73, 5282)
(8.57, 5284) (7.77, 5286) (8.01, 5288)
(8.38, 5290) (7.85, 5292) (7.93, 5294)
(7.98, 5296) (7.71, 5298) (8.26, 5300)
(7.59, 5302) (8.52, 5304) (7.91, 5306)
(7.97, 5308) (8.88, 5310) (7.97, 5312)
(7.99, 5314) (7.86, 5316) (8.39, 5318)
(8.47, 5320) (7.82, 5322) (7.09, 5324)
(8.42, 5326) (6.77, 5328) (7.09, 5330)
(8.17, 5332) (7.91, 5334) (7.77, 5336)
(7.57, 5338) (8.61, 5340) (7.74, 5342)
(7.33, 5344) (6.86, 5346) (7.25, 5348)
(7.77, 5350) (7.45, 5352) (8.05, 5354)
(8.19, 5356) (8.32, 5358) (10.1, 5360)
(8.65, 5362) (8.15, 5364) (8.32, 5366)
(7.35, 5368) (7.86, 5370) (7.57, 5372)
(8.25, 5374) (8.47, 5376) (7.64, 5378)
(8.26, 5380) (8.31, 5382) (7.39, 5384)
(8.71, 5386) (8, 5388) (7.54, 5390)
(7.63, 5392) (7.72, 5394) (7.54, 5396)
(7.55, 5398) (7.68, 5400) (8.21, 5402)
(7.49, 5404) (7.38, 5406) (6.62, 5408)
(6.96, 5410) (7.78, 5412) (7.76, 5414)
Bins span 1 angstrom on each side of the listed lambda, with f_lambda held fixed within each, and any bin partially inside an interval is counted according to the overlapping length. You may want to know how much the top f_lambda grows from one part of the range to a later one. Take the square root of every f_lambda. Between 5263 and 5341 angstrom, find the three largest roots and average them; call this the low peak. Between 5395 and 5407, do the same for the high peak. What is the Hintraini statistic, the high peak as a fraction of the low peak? 0.95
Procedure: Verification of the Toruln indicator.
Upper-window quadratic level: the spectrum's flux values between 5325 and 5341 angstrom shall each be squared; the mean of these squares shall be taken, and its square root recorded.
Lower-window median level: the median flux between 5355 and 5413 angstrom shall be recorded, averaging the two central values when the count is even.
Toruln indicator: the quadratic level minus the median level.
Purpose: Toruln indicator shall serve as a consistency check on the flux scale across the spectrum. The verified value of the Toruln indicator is 0.0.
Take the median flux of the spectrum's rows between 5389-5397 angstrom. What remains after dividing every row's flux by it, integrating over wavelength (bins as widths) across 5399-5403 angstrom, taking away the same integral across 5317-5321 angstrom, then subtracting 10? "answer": -10.3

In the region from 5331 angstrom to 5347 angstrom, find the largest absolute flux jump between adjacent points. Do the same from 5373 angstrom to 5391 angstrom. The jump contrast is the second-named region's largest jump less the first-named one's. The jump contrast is 0.28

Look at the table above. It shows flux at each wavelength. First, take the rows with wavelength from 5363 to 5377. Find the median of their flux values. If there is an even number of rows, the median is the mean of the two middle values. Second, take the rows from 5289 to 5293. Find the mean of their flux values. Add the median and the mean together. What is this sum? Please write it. 16.3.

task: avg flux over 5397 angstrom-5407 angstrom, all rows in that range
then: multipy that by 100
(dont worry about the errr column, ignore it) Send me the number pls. 766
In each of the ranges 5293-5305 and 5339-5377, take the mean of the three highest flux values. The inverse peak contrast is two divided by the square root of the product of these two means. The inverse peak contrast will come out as 0.231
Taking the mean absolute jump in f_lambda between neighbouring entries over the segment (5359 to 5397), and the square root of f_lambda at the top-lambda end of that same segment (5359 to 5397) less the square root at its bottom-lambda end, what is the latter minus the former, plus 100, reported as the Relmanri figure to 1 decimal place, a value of 99.0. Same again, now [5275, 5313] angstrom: 99.5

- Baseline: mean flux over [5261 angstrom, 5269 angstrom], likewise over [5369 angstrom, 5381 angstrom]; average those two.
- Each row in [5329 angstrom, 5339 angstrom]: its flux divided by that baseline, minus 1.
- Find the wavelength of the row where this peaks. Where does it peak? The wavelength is 5332 angstrom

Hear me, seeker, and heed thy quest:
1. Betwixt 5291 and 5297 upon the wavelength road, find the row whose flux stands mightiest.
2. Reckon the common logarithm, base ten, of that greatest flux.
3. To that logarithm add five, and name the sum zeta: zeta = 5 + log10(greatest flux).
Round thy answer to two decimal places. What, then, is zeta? 5.90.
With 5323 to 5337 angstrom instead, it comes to 5.93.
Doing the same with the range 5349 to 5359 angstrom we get 5.92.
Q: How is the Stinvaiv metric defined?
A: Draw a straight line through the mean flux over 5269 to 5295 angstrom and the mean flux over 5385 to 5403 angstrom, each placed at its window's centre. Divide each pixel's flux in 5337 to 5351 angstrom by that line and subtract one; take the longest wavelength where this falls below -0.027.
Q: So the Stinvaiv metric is 5348 angstrom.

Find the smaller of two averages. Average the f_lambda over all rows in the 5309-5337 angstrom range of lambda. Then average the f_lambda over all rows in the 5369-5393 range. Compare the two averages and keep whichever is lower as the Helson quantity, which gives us 7.90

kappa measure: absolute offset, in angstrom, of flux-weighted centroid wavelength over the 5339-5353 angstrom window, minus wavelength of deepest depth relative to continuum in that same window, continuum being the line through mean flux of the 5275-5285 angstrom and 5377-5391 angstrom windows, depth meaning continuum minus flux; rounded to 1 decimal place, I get 0.1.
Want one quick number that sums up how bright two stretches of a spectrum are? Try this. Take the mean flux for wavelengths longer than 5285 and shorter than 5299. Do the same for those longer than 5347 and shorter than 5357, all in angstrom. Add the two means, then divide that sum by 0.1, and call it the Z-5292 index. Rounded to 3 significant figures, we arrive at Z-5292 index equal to 157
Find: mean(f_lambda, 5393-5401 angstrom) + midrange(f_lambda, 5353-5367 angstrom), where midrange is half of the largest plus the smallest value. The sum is 16.7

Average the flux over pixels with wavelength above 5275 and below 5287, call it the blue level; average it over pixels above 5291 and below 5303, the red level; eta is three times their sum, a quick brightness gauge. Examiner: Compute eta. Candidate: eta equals 47.92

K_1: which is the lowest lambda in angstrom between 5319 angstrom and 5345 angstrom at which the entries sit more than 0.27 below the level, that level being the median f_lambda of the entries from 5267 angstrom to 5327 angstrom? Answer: 5324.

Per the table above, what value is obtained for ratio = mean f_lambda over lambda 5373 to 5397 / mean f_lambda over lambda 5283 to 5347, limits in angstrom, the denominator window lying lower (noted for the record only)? 1.01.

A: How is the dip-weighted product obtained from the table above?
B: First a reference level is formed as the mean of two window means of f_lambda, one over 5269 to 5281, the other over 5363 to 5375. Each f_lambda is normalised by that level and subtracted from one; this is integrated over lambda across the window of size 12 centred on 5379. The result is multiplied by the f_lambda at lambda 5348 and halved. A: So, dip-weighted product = -0.82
